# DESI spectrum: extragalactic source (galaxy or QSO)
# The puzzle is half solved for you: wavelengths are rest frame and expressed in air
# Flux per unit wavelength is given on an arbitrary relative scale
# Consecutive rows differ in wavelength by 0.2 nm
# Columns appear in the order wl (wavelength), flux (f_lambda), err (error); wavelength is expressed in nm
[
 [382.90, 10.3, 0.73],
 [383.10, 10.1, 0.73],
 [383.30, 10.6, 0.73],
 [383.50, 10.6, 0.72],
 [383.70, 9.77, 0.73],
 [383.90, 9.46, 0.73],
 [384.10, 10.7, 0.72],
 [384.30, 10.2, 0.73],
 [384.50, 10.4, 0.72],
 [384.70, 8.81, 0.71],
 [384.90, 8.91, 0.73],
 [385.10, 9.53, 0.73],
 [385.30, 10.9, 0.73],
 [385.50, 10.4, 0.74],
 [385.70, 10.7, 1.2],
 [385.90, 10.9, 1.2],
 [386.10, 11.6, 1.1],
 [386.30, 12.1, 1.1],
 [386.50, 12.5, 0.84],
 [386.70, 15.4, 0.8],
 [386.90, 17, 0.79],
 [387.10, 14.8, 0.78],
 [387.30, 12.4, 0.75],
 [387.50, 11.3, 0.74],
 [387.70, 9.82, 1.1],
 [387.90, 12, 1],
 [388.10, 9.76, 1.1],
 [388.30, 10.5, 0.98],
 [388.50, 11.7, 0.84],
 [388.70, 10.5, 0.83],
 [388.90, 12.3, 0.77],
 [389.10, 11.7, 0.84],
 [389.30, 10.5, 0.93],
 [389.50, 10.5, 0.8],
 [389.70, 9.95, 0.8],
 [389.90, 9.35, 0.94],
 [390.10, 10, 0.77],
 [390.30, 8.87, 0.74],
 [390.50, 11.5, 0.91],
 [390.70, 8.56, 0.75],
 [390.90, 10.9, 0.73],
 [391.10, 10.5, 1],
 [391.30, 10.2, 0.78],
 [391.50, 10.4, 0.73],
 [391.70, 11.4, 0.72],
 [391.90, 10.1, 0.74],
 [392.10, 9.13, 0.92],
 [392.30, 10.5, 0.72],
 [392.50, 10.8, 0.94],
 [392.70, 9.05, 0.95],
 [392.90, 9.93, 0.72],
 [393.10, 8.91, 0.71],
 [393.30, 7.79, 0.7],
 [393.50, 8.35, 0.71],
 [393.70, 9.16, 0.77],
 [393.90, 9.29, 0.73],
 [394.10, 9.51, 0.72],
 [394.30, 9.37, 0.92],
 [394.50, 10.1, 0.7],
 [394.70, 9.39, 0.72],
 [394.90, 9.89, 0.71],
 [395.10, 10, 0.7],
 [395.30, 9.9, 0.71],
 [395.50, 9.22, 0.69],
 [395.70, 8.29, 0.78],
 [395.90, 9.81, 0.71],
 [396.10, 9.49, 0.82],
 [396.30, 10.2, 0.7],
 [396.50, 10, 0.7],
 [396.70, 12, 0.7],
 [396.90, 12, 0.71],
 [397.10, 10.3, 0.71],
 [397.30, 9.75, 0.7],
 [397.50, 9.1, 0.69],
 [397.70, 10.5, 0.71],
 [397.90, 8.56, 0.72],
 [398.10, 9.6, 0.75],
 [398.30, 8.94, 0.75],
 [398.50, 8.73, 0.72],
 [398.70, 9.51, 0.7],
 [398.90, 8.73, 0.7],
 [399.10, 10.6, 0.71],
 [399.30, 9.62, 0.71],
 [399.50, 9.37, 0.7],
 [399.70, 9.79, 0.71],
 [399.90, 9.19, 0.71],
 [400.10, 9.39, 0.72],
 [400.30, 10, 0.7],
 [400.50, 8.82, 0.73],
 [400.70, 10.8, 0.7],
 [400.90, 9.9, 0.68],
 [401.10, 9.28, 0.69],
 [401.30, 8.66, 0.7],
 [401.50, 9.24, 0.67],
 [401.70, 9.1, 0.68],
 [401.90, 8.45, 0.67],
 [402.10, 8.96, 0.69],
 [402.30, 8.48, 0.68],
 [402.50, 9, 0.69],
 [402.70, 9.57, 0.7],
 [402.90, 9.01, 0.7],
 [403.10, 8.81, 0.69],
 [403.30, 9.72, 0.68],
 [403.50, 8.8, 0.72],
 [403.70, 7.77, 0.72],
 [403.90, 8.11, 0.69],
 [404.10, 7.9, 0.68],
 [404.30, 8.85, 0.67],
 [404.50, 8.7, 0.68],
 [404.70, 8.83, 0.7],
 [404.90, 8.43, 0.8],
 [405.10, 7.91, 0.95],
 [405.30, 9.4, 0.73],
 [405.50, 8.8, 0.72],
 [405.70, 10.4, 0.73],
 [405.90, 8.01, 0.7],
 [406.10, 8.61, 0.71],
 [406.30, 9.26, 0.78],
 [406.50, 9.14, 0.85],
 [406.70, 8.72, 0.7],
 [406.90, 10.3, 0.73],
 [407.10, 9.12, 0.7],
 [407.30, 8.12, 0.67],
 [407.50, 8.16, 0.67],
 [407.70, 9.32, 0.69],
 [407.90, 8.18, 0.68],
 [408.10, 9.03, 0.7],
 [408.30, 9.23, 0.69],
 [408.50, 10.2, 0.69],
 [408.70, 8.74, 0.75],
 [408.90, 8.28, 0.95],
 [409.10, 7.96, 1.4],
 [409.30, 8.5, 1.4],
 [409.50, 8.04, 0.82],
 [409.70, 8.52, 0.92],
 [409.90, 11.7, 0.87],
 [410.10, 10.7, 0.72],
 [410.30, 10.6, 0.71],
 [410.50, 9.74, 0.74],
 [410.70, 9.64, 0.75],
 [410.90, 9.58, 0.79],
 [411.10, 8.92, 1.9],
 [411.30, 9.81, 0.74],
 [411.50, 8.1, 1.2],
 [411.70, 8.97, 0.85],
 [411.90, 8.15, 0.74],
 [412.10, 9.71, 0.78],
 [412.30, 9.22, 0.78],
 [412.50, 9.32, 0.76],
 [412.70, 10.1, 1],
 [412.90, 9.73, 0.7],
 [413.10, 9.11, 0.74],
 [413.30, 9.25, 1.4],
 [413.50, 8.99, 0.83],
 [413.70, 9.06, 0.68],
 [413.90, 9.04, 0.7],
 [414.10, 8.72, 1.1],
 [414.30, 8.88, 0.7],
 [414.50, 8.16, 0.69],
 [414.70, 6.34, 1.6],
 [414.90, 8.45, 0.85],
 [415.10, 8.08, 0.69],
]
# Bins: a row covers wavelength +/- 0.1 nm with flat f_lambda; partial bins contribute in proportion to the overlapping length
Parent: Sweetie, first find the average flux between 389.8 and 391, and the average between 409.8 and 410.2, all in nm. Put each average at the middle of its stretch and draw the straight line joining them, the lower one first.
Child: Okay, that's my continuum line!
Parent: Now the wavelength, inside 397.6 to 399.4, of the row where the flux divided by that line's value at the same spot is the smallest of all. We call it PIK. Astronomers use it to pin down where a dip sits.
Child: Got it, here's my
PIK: 397.90 nm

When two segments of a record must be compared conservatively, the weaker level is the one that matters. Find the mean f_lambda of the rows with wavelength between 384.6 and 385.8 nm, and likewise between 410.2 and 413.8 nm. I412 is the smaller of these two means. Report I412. 9.33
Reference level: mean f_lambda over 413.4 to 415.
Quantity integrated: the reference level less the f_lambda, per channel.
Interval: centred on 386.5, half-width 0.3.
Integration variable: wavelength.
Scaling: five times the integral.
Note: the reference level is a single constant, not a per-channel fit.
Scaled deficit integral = -14.6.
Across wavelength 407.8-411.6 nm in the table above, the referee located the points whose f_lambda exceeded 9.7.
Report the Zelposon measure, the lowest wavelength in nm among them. 408.50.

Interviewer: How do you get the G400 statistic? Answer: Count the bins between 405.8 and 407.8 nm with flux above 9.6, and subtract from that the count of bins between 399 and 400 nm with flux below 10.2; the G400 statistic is -3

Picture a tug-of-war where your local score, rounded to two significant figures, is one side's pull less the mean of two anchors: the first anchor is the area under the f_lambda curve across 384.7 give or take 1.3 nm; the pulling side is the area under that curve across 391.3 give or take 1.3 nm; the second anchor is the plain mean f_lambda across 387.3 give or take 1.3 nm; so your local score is 7.3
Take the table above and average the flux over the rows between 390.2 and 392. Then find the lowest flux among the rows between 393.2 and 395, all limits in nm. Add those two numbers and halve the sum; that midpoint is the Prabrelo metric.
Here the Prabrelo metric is 9.0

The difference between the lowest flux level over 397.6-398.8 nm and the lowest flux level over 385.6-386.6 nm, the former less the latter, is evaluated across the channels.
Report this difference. -2.1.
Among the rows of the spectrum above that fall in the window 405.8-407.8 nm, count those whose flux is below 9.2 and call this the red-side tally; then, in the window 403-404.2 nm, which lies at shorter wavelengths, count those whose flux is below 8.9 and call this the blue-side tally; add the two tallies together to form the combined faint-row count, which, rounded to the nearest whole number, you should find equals 12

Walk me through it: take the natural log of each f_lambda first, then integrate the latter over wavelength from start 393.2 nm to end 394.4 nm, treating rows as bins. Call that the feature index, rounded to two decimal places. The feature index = 2.62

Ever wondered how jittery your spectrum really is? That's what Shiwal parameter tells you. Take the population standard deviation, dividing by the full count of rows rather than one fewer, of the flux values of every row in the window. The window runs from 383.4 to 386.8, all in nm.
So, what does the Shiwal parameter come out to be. 1.5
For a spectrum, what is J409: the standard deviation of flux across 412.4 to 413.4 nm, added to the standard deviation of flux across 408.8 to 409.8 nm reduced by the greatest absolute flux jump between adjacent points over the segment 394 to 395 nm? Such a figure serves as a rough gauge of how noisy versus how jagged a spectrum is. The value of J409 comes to -0.1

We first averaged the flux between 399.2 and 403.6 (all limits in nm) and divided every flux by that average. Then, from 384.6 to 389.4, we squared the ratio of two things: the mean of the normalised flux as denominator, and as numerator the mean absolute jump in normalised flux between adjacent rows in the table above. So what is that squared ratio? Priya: 0.011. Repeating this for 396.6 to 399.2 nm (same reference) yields 0.010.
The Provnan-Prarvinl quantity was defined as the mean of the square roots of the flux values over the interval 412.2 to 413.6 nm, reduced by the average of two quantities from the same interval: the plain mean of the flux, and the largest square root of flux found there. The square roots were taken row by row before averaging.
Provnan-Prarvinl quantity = -3.22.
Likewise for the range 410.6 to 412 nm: -3.08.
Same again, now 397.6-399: -3.20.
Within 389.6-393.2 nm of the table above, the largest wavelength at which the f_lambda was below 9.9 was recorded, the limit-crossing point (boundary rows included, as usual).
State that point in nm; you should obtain 393.10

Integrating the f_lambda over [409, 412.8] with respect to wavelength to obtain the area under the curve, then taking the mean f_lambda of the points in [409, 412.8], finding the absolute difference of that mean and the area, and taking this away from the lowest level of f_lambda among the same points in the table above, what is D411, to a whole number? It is -18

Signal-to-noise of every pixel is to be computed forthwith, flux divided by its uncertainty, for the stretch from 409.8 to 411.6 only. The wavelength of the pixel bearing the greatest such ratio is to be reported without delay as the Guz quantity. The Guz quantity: 410.30 nm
